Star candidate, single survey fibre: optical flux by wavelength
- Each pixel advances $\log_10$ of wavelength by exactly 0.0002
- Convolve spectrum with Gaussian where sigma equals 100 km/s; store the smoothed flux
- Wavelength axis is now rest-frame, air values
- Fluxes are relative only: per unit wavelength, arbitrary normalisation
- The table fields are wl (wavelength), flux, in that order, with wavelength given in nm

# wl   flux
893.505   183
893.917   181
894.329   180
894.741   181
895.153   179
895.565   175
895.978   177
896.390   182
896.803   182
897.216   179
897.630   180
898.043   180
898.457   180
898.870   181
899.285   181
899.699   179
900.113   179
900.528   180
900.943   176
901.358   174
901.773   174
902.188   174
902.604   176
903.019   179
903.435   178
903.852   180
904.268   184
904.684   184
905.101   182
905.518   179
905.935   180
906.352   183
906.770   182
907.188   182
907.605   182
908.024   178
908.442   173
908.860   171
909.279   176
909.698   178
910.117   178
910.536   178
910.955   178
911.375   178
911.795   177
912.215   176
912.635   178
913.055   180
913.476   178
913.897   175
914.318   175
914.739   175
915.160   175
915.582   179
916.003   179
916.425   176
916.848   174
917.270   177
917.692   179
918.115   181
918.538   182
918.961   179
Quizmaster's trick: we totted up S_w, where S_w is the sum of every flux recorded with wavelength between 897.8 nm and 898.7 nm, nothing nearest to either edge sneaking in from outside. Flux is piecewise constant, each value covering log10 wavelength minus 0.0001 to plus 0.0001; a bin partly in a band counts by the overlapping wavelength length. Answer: 360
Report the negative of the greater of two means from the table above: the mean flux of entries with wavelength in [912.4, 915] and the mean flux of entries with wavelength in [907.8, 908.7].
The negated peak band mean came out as -177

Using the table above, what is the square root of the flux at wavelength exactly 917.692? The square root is 13.4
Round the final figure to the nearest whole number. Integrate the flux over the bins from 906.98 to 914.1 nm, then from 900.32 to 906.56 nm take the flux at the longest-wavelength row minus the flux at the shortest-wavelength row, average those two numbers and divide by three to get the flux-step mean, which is 211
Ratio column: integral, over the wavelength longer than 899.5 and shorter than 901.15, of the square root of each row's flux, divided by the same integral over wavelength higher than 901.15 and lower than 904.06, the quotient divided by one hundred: 0.006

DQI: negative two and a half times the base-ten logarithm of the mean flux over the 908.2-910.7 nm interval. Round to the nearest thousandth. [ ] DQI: -5.612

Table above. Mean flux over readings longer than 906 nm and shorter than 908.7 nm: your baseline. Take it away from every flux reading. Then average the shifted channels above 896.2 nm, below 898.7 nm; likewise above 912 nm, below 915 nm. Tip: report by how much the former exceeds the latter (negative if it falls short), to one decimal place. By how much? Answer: 3.8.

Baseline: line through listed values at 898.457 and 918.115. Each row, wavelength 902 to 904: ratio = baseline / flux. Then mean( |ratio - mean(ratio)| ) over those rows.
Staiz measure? 0.011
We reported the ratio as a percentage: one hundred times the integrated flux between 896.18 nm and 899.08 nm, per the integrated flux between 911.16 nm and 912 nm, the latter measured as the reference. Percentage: 351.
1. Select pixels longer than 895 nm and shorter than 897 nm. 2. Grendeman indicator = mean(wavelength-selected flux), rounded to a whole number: 179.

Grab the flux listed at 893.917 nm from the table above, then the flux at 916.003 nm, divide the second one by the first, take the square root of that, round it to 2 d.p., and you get 0.99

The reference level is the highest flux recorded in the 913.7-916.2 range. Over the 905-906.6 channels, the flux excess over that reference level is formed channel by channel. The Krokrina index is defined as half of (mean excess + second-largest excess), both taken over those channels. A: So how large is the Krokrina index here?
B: 2.5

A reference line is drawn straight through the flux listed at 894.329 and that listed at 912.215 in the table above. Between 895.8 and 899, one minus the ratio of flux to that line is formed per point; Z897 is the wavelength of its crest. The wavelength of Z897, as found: 895.978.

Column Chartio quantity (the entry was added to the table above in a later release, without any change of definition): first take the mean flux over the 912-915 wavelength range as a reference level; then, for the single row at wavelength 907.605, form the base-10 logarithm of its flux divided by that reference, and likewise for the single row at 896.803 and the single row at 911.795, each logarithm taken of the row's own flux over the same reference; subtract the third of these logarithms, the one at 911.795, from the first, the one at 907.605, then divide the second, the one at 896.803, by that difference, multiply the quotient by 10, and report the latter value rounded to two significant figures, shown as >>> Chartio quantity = 11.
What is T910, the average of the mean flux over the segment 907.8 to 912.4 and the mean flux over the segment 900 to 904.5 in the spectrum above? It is 177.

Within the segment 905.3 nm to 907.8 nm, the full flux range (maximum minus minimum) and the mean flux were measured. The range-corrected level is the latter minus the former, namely 177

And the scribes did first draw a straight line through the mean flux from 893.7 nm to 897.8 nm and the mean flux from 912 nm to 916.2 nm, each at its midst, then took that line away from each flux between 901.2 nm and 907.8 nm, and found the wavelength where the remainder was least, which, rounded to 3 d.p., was 901.358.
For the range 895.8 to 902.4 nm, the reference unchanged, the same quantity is 901.358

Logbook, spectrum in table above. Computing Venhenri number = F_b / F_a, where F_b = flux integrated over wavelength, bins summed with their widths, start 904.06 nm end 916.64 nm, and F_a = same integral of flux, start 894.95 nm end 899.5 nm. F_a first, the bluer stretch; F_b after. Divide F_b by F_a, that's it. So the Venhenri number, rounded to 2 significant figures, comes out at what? 2.7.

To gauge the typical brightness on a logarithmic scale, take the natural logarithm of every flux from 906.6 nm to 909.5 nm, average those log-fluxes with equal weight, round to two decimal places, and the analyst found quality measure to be 5.18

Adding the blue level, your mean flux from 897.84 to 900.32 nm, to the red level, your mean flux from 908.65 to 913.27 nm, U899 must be 357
